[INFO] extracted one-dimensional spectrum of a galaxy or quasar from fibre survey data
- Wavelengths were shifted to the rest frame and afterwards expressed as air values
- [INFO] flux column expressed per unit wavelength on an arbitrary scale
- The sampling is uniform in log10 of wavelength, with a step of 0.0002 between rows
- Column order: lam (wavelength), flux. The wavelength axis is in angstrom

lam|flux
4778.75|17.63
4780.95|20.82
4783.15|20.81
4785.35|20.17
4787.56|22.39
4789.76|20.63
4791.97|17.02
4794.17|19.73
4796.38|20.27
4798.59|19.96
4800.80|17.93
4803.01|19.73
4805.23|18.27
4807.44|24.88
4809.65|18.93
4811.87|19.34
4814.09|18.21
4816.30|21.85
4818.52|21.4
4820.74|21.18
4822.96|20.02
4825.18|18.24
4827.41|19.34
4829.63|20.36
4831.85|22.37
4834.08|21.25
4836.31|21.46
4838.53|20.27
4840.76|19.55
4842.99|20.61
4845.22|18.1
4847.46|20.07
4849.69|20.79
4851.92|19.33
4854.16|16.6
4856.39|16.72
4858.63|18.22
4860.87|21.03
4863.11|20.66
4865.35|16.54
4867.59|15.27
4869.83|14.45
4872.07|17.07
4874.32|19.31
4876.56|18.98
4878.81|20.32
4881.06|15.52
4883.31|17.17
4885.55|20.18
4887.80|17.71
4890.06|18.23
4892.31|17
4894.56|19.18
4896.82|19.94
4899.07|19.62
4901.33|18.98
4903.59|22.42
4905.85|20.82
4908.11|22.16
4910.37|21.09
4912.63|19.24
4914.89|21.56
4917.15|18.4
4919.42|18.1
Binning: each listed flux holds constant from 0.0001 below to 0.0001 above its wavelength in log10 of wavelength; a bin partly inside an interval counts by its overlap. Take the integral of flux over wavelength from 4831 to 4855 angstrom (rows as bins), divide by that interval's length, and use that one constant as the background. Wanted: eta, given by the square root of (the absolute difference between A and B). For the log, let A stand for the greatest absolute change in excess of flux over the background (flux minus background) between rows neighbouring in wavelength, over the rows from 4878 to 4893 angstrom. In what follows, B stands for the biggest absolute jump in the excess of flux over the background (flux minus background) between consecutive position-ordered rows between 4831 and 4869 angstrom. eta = 0.8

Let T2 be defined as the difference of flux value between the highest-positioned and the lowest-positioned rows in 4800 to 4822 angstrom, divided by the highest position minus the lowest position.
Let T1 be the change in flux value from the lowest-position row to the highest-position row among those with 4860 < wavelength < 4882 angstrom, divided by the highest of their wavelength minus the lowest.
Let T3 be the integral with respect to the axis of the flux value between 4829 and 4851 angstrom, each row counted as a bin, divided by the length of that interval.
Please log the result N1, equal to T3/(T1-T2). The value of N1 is -47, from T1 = -0.3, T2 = 0.163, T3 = 20.5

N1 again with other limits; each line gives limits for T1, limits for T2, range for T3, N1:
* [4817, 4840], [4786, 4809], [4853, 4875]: -97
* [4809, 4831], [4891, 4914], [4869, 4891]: -464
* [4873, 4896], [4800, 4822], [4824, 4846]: -119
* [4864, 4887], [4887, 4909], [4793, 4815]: -507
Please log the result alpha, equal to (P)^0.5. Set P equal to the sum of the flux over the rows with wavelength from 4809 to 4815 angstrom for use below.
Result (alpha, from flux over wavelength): 7.5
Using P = 56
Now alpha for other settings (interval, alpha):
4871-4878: 7.4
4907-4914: 7.9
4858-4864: 7.7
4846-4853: 7.8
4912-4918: 7.7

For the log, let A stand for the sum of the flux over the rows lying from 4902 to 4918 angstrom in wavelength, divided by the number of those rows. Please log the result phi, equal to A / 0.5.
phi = 42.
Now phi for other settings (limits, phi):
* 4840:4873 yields 37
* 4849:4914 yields 38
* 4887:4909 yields 39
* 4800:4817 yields 40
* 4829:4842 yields 42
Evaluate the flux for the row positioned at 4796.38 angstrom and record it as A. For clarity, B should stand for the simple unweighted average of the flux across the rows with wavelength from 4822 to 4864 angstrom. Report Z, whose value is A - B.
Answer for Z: 1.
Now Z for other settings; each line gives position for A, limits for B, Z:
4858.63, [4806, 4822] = -3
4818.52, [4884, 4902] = 3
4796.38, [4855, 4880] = 2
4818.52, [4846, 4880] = 3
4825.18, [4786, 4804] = -1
